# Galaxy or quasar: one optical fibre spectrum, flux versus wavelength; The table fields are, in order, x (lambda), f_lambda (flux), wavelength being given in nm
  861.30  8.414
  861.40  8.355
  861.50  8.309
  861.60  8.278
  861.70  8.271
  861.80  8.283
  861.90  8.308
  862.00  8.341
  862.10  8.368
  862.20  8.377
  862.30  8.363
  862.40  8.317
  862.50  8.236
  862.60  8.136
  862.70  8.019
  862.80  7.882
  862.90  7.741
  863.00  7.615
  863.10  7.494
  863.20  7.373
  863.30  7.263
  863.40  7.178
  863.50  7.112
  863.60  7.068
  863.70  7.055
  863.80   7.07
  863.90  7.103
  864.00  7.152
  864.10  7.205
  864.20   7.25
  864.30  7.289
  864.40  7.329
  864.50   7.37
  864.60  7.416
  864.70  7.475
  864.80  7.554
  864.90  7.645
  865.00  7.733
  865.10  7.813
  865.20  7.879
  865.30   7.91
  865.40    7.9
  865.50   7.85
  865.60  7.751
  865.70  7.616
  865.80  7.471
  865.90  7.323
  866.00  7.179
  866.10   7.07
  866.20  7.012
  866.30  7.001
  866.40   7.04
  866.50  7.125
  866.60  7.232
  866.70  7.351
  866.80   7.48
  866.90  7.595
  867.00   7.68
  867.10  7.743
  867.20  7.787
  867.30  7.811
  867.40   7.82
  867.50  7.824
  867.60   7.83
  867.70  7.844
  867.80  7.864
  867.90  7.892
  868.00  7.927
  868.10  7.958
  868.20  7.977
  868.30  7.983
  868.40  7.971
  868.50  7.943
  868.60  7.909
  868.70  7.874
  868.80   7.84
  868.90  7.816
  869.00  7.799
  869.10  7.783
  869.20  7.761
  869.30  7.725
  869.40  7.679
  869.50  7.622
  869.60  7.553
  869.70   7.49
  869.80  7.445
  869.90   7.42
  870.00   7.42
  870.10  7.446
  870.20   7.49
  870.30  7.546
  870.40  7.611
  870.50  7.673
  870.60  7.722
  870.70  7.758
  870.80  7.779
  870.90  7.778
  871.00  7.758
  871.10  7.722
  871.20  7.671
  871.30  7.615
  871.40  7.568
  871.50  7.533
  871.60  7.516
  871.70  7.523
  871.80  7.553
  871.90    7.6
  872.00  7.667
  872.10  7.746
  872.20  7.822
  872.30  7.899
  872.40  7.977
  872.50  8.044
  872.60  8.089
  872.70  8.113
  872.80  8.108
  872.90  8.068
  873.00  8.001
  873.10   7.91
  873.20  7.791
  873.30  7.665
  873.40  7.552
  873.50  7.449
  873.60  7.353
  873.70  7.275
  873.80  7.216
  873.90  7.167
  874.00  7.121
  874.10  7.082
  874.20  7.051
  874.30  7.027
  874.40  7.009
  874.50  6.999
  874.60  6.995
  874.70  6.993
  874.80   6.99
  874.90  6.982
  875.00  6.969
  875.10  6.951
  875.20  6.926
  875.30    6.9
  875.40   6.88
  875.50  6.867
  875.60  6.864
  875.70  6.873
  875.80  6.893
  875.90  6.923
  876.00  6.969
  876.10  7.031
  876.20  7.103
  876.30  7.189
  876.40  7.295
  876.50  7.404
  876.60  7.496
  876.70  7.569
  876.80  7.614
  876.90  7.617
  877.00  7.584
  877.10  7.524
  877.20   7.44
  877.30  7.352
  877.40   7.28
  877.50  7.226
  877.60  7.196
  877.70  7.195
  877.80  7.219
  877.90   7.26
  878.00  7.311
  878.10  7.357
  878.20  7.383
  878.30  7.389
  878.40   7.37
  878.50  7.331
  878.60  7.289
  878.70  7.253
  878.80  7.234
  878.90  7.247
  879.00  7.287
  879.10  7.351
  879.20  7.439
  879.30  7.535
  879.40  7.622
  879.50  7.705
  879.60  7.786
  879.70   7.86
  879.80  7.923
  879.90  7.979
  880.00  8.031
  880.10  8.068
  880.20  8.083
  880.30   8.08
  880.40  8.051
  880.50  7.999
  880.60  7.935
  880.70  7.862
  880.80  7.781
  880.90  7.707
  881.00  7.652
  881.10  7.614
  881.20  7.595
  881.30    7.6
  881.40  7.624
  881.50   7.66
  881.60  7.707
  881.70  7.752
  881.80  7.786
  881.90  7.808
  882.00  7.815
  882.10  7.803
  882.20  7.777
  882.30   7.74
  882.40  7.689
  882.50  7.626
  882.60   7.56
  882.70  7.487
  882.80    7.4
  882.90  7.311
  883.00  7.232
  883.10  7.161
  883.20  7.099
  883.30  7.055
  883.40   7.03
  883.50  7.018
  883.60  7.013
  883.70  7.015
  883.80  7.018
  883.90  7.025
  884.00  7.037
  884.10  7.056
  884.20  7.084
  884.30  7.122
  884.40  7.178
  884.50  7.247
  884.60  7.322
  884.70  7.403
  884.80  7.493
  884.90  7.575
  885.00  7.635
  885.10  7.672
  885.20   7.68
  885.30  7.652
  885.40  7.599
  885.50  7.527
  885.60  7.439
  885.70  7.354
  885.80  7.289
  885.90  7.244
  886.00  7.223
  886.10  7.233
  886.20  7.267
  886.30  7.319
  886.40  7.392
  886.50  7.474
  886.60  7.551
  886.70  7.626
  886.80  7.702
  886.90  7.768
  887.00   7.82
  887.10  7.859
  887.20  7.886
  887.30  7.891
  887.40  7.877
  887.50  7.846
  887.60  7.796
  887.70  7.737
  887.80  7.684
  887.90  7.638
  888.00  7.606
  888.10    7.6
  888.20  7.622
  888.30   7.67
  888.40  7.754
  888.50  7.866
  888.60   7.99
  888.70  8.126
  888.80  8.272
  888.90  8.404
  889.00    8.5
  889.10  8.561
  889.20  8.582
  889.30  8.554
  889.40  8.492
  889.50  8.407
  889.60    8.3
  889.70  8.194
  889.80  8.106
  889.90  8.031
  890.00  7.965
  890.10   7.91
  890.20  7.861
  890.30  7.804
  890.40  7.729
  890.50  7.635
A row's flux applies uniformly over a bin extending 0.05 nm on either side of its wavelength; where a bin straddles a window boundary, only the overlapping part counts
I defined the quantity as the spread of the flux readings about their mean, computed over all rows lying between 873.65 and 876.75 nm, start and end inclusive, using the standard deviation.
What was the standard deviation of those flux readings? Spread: 0.18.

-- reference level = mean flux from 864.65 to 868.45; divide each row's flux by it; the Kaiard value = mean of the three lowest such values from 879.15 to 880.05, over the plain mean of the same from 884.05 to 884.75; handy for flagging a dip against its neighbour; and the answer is 1.05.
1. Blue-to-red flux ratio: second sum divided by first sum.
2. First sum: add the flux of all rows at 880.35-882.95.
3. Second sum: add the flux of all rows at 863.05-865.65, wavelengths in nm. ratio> 0.96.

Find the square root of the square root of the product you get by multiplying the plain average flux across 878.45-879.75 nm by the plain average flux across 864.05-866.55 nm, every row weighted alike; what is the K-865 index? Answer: 2.73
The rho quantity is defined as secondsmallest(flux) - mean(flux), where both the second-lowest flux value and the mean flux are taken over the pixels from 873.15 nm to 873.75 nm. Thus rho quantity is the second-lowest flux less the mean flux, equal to -0.16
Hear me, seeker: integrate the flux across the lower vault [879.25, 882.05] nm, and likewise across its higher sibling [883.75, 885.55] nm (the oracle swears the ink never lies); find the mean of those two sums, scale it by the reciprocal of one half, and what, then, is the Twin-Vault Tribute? 35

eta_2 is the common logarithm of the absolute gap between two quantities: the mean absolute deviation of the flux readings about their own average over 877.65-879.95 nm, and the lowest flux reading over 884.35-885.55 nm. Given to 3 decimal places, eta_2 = 0.844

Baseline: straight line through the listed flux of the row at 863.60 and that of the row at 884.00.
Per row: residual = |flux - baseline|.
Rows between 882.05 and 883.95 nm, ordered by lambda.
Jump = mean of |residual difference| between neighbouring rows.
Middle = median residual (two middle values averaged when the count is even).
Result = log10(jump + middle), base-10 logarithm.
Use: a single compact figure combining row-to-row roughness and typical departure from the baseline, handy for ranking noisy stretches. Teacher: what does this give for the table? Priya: -0.63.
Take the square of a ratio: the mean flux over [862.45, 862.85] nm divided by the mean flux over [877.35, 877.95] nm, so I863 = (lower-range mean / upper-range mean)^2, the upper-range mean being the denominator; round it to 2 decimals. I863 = 1.25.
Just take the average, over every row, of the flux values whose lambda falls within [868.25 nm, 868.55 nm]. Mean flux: 8.0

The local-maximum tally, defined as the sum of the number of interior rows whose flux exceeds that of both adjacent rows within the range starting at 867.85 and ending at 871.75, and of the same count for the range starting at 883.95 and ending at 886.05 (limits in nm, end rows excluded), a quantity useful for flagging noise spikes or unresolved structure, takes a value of 3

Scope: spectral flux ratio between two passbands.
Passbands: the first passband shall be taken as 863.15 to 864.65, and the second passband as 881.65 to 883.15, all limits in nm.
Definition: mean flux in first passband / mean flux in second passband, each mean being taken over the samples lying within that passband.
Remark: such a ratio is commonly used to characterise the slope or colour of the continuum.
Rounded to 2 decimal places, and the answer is 0.95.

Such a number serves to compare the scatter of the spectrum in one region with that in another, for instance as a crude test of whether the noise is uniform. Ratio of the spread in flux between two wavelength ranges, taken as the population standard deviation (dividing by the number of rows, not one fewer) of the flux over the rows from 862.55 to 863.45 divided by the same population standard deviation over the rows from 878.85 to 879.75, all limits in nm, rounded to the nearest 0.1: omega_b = 1.5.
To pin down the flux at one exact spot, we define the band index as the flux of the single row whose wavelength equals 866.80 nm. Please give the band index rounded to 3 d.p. 7.480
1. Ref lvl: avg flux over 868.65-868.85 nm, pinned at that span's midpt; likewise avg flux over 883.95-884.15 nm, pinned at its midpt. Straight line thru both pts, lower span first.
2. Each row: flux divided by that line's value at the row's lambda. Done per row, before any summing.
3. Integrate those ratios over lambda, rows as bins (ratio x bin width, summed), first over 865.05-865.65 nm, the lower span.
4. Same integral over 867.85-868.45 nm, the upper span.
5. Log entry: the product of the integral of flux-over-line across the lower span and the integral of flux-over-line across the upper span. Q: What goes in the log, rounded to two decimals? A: 0.35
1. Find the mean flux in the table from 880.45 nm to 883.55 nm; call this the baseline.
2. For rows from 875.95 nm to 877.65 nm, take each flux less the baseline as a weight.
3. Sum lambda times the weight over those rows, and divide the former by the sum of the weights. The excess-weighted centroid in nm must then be 876.64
